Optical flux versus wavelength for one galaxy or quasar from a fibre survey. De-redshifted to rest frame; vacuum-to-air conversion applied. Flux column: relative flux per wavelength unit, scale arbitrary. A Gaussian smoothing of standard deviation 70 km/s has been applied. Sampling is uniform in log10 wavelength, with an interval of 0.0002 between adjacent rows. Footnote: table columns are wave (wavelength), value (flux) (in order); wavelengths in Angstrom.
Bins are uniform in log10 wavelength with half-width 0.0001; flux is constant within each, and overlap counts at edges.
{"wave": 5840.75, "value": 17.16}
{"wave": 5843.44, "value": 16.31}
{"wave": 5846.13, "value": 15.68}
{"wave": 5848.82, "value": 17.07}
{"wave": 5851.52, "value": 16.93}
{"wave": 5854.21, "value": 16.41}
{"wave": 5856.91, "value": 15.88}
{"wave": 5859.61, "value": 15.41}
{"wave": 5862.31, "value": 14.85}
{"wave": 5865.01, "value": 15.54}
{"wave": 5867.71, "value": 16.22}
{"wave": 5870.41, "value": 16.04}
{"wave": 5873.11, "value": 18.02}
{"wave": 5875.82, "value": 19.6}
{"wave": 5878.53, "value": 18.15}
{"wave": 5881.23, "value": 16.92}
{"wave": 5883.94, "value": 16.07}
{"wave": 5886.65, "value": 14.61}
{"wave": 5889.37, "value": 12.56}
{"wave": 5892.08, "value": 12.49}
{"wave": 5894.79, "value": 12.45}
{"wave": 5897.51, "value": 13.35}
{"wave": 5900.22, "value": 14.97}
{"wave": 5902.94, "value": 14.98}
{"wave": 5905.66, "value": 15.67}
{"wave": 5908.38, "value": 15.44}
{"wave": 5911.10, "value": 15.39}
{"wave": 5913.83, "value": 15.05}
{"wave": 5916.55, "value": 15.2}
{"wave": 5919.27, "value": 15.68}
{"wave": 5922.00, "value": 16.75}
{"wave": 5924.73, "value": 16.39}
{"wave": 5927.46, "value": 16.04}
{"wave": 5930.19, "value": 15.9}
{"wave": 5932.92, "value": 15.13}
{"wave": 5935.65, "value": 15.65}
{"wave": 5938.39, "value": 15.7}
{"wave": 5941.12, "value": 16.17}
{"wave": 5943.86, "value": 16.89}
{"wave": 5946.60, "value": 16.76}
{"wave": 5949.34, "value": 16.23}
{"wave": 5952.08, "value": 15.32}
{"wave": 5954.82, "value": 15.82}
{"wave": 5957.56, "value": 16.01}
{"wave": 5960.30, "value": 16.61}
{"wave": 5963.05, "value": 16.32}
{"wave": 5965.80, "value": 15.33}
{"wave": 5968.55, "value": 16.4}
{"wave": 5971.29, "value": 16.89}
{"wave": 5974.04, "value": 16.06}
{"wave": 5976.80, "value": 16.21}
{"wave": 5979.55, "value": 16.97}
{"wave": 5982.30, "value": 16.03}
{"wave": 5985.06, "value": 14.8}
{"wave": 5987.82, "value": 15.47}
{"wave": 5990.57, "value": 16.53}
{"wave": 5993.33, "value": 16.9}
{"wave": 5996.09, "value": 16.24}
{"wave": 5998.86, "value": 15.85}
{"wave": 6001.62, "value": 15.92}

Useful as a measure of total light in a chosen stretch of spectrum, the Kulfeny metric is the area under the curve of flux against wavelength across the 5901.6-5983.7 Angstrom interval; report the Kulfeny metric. 1311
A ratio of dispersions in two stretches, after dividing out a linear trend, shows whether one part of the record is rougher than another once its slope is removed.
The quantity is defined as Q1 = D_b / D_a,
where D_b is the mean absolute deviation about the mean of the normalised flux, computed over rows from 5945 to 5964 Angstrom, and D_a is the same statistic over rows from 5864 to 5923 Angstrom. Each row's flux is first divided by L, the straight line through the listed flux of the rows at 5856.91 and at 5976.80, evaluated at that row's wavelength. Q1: 0.28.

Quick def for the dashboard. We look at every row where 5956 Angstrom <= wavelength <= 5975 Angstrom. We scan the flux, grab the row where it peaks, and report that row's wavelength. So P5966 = 5971.29 Angstrom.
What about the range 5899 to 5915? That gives 5905.66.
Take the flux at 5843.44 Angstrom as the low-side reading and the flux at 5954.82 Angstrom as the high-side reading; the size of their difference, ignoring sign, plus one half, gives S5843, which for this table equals 1.0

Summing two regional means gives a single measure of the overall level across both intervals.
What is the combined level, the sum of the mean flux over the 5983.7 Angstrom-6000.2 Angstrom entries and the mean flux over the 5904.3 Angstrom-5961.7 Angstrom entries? 31.9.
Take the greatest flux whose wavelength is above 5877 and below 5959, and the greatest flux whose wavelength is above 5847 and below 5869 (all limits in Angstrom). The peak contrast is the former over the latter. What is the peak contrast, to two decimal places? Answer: 1.06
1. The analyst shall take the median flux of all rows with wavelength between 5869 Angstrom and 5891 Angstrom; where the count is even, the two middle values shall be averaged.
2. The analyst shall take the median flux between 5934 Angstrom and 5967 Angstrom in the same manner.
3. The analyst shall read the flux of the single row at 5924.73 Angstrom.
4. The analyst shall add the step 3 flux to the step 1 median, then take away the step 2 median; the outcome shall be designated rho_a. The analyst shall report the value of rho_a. 16.8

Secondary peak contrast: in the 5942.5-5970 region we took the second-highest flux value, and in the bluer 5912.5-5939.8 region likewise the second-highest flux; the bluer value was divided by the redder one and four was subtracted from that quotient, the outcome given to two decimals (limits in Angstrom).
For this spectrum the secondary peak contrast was -3.02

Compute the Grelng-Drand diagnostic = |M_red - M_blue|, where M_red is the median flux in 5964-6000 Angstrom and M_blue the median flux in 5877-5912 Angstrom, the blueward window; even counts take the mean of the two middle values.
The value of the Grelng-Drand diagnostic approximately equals 1.2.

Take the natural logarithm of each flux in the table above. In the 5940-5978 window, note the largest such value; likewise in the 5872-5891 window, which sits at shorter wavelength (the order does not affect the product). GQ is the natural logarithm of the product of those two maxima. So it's 2.13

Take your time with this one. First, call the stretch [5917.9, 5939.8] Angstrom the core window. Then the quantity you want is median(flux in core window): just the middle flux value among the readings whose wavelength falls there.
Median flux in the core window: 15.8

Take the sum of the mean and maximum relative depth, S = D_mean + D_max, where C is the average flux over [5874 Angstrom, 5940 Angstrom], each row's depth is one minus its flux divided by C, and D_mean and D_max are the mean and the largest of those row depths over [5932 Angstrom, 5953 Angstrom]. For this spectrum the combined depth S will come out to -0.017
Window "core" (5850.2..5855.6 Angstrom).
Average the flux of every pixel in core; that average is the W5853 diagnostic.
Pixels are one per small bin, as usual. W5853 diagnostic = 16.67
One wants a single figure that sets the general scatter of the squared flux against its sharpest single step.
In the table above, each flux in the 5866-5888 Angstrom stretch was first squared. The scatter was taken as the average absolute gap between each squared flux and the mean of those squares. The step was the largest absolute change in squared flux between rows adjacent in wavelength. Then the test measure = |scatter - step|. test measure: 25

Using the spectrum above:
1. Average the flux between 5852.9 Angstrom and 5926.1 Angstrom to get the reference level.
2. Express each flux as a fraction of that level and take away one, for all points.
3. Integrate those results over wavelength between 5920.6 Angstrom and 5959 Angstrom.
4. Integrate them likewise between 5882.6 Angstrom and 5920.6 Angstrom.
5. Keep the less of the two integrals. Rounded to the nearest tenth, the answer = -2.4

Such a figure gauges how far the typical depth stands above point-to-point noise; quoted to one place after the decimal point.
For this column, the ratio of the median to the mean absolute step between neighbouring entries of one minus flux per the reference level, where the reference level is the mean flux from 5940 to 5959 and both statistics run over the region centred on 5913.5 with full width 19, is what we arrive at 1.9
